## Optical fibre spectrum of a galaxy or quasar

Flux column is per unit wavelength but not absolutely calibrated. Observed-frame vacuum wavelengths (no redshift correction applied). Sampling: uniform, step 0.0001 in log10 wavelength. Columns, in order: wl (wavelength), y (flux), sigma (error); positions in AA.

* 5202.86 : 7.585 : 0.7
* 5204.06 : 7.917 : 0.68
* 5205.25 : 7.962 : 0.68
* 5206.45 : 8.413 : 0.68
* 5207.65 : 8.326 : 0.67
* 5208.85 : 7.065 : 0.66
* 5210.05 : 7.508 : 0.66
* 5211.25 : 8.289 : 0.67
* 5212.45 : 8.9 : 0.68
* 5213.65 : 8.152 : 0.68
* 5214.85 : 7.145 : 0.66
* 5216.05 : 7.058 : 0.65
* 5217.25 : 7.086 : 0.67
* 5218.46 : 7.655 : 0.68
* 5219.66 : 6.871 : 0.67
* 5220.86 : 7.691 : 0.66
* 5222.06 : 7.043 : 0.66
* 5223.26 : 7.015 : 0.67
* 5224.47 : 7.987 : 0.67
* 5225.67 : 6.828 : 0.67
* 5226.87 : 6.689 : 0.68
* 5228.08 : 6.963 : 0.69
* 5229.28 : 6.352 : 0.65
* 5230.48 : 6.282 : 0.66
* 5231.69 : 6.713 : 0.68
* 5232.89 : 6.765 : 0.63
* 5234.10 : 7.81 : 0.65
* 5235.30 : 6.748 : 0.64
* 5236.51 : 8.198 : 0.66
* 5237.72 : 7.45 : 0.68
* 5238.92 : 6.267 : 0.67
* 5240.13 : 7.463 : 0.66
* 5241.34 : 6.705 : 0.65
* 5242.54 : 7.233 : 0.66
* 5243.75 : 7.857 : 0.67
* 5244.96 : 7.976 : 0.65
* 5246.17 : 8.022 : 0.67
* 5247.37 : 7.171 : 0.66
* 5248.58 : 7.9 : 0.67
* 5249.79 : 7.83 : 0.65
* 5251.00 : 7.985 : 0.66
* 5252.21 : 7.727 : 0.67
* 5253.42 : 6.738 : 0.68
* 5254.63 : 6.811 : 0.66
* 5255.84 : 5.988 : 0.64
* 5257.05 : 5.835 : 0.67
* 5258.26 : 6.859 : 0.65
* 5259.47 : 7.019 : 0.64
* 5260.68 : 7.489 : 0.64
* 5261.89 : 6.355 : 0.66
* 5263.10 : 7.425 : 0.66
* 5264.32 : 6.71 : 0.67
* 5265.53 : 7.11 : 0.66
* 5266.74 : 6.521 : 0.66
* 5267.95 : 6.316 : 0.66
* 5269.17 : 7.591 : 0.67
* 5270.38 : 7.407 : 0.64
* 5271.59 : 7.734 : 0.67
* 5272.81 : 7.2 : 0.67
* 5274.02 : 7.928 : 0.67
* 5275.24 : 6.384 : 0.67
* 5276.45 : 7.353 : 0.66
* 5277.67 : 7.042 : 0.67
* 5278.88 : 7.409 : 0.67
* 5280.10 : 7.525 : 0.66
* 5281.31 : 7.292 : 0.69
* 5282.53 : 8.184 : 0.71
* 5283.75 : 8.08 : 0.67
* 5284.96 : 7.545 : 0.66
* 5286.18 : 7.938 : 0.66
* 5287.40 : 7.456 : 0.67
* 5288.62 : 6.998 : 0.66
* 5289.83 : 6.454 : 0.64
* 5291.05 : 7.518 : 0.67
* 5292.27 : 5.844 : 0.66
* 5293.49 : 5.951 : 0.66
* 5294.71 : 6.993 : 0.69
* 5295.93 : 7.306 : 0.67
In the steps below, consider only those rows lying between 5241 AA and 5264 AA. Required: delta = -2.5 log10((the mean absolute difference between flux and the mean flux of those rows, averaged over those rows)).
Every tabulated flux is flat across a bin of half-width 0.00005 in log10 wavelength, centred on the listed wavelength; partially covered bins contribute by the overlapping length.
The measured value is 0.62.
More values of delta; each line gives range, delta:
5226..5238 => 0.77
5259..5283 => 0.96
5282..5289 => 1.09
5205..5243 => 0.61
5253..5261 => 0.90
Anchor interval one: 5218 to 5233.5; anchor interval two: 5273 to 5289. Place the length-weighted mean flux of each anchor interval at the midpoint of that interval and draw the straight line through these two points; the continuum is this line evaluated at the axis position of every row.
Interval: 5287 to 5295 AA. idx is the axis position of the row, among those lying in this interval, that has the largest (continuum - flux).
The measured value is 5292.27 AA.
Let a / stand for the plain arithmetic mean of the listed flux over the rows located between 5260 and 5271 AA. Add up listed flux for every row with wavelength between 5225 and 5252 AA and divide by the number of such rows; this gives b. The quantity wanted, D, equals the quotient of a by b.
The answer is 0.97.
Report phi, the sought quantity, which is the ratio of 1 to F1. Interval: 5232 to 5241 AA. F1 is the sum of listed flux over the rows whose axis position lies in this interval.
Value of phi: 0.0197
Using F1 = 51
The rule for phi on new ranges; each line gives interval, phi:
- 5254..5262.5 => 0.0216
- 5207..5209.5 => 0.0650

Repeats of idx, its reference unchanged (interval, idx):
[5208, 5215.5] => 5208.85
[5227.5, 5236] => 5230.48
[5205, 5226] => 5225.67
